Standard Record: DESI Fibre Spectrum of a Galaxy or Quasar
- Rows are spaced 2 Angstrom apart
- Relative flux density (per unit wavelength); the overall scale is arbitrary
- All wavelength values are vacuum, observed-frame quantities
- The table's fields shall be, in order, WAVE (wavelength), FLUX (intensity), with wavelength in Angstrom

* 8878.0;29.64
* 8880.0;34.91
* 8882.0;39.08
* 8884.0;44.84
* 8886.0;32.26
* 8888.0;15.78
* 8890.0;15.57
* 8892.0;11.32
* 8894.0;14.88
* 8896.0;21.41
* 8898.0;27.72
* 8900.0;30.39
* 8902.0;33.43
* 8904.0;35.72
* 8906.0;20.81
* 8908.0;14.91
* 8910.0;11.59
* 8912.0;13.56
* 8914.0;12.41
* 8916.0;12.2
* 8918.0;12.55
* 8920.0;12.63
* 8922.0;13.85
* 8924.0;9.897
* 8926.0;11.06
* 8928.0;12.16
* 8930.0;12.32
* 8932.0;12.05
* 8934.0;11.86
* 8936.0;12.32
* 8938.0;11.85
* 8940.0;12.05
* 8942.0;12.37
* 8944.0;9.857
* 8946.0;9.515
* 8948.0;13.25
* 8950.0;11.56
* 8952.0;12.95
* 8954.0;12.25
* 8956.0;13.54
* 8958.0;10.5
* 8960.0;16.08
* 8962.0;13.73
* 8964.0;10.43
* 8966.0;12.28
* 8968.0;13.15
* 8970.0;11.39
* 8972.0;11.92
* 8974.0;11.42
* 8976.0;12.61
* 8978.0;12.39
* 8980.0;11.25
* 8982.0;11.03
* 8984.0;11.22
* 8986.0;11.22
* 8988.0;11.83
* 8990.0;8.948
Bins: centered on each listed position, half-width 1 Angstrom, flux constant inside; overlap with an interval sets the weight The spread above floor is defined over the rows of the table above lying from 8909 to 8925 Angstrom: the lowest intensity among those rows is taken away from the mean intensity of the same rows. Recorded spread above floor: 2.4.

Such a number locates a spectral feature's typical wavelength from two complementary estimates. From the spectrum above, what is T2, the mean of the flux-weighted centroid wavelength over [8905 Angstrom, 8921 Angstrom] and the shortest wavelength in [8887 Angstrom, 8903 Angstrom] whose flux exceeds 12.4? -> 8900.2 Angstrom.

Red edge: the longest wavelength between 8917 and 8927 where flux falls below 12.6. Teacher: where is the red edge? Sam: 8926.0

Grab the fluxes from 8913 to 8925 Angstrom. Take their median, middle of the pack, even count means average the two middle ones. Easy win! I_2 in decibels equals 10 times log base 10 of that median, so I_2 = 11.0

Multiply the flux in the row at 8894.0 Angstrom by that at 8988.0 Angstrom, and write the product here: 176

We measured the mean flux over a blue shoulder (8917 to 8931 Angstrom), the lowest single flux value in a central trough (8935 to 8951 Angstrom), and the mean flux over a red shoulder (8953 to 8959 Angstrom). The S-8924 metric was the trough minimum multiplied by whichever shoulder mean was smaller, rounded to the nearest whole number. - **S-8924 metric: 115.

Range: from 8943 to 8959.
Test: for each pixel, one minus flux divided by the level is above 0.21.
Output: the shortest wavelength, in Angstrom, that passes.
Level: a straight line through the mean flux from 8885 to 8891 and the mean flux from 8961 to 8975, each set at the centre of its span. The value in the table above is 8944.0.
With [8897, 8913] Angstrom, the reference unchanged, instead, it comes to 8908.0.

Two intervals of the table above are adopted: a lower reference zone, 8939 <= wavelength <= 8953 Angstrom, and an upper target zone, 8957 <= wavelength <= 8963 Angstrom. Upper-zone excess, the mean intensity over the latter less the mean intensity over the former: 1.8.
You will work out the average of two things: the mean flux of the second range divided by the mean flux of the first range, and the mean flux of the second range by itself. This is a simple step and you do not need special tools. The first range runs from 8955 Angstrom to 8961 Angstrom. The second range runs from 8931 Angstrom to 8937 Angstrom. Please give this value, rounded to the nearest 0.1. 6.5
